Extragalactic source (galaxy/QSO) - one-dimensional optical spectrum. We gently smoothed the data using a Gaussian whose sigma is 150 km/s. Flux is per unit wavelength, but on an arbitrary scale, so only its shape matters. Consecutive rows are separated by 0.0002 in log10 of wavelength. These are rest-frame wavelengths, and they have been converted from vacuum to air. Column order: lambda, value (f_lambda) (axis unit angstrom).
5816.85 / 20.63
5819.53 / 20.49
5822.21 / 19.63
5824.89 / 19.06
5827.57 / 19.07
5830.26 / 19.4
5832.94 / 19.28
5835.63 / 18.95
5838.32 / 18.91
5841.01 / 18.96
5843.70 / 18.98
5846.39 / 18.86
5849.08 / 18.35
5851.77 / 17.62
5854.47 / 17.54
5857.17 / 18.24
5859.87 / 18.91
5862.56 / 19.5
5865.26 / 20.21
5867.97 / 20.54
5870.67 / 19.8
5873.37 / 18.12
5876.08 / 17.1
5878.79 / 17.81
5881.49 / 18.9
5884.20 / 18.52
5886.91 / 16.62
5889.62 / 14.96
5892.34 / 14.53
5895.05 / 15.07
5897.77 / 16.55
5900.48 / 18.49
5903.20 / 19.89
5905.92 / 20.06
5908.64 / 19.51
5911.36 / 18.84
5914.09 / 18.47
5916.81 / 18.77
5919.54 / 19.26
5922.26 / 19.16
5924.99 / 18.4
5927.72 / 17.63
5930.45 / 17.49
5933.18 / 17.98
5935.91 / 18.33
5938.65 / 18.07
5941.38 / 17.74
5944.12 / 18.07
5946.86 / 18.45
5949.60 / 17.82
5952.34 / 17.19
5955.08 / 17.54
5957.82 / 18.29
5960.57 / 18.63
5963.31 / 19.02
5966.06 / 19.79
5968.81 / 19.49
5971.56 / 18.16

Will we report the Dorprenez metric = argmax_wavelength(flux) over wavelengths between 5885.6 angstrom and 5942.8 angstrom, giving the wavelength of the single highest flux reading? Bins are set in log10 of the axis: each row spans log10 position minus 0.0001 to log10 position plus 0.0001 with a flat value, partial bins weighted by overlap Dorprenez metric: 5905.92 angstrom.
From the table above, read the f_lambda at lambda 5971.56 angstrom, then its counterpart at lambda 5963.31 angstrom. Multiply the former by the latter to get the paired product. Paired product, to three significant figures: 345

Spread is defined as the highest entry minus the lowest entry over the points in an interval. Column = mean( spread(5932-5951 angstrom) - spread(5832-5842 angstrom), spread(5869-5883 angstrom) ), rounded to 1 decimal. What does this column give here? 1.5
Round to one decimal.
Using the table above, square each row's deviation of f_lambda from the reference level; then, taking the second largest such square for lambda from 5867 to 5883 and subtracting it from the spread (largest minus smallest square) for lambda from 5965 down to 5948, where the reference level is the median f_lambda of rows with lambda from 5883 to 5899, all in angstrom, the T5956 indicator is -7.5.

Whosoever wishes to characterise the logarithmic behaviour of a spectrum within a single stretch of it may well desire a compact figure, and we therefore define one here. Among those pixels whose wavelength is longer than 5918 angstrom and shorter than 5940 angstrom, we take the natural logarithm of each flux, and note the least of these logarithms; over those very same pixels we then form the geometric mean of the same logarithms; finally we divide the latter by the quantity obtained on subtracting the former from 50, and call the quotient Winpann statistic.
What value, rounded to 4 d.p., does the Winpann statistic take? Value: 0.0616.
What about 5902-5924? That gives 0.0628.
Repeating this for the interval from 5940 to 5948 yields 0.0614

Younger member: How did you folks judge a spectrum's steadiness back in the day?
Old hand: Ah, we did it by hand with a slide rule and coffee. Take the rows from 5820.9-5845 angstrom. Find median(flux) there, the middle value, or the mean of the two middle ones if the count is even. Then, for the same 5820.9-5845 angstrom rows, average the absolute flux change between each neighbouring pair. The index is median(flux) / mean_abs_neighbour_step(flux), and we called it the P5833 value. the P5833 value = 104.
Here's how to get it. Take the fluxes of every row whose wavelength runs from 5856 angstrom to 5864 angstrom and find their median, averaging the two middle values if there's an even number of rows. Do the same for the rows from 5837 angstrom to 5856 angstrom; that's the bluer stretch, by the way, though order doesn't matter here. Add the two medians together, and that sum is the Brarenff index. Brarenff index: 37.8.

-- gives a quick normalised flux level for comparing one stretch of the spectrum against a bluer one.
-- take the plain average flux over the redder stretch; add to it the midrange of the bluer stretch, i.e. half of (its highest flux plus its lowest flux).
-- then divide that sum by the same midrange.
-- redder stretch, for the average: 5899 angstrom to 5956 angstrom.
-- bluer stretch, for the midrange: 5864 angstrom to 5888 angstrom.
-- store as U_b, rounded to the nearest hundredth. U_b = 1.99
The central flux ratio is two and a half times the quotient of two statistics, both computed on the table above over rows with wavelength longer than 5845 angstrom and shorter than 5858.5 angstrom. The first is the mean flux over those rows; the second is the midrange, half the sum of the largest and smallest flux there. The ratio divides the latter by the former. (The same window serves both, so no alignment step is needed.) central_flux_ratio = 2.51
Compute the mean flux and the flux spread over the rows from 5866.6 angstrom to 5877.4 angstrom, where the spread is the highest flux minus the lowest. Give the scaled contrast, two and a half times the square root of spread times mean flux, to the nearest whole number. 20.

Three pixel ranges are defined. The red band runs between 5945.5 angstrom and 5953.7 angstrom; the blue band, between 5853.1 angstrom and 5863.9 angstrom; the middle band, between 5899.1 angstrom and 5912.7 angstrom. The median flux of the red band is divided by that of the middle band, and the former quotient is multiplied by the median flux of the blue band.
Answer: 17.0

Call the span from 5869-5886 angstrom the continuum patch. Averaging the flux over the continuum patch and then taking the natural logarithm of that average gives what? 2.91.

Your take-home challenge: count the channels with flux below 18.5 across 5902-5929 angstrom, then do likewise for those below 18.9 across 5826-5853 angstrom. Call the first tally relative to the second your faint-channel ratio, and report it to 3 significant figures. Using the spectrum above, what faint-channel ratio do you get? 1.00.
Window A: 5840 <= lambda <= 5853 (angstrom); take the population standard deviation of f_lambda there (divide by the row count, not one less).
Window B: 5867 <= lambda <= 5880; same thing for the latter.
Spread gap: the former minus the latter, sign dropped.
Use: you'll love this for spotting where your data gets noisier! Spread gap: 0.8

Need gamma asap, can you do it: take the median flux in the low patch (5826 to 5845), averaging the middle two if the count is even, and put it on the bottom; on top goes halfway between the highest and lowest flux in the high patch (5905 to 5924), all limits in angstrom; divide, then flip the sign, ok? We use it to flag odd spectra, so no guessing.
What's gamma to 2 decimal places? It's -1.02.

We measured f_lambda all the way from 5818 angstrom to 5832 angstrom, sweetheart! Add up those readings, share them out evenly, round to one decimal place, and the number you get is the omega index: 19.5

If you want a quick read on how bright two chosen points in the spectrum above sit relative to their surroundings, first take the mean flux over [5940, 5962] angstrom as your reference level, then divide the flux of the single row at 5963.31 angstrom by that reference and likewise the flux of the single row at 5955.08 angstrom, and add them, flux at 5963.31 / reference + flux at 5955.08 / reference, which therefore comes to 2.03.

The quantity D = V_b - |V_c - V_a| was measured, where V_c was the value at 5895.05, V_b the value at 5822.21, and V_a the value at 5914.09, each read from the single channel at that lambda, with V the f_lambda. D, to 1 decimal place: 16.2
